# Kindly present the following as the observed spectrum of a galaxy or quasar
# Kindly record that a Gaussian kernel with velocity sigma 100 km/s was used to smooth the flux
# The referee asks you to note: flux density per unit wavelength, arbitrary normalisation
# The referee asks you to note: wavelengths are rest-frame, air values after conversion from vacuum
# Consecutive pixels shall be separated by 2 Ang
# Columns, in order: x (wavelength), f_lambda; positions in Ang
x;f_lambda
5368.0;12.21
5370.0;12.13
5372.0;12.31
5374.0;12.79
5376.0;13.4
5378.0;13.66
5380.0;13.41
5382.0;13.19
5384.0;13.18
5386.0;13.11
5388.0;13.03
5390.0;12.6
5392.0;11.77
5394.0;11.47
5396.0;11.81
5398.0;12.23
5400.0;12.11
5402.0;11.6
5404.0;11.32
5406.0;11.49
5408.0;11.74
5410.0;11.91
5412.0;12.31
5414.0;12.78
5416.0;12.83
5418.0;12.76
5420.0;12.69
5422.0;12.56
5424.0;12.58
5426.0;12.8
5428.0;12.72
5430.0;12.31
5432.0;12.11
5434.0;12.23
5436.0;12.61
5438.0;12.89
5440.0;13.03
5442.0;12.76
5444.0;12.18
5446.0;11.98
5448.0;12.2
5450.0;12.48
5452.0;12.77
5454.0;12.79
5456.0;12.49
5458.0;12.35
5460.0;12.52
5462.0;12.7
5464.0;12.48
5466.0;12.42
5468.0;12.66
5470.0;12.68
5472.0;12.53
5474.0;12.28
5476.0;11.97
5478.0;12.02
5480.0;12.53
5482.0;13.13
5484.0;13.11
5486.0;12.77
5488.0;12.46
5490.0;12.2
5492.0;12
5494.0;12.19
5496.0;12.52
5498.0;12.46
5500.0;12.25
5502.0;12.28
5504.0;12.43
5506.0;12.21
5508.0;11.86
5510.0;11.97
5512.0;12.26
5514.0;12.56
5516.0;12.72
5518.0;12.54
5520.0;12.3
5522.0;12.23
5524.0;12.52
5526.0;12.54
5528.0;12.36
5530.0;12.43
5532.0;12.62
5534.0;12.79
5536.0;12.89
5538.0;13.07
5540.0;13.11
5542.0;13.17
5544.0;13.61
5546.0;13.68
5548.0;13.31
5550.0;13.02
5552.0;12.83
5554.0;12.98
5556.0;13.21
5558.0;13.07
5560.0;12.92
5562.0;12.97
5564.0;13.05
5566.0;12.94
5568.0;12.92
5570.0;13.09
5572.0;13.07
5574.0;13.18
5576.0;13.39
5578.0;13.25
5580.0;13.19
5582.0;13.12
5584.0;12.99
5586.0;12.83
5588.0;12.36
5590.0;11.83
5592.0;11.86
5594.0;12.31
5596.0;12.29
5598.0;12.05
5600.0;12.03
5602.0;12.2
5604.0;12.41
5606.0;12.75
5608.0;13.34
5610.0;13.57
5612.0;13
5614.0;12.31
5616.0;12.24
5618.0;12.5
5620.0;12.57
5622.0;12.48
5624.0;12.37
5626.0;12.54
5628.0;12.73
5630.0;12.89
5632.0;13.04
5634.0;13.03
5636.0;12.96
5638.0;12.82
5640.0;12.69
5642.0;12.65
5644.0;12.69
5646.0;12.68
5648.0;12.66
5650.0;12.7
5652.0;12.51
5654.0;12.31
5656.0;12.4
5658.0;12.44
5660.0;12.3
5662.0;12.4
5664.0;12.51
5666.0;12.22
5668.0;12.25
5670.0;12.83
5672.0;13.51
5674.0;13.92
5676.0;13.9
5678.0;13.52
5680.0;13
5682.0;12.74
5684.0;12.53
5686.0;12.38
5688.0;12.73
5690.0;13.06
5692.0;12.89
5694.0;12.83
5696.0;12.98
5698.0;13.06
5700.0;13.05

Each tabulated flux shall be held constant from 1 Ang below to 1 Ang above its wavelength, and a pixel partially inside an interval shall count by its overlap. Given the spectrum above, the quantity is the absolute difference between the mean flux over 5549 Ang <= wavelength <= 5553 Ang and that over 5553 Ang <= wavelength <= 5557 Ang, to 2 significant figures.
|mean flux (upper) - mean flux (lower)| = 0.17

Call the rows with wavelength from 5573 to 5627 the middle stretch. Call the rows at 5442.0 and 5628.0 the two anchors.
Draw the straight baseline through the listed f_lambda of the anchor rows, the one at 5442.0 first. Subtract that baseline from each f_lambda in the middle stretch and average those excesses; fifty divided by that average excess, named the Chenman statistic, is -470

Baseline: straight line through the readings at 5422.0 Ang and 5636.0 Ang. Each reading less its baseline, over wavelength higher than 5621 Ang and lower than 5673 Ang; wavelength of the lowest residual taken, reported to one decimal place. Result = 5666.0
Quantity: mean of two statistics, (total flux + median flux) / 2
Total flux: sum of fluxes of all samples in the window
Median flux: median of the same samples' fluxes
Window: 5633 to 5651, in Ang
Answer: 63.8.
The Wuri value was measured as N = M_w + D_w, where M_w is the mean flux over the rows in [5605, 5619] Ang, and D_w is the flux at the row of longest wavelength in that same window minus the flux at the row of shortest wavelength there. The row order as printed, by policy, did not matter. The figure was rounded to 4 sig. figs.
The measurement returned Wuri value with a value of 12.57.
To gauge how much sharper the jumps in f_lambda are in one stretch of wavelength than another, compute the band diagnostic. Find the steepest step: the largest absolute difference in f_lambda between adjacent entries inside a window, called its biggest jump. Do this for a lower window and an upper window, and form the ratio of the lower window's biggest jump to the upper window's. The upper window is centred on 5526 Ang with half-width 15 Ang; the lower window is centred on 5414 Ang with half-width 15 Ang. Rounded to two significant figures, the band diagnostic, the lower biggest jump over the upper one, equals 1.7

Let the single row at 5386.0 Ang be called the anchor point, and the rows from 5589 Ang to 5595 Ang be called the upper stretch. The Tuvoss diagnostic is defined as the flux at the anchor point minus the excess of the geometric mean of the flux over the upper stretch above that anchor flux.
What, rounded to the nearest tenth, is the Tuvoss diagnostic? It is 14.2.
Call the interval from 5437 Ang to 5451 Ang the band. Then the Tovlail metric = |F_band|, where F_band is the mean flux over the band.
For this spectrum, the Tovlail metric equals 12.5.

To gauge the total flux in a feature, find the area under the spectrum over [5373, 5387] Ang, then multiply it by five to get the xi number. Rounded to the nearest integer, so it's 927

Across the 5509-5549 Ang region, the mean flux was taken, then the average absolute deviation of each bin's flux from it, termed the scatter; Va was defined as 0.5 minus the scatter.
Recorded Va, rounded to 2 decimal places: 0.12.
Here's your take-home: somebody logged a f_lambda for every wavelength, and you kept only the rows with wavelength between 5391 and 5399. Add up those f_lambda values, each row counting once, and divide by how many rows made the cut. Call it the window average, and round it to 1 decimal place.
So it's 11.8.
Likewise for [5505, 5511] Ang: 12.0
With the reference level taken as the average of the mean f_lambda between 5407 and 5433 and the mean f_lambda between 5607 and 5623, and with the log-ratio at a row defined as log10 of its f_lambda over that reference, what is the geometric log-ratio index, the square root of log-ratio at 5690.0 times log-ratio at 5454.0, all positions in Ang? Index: 0.010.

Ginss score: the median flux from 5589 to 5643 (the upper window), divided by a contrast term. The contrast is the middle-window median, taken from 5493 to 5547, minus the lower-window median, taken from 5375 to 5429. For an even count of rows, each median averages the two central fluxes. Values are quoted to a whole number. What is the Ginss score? -157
